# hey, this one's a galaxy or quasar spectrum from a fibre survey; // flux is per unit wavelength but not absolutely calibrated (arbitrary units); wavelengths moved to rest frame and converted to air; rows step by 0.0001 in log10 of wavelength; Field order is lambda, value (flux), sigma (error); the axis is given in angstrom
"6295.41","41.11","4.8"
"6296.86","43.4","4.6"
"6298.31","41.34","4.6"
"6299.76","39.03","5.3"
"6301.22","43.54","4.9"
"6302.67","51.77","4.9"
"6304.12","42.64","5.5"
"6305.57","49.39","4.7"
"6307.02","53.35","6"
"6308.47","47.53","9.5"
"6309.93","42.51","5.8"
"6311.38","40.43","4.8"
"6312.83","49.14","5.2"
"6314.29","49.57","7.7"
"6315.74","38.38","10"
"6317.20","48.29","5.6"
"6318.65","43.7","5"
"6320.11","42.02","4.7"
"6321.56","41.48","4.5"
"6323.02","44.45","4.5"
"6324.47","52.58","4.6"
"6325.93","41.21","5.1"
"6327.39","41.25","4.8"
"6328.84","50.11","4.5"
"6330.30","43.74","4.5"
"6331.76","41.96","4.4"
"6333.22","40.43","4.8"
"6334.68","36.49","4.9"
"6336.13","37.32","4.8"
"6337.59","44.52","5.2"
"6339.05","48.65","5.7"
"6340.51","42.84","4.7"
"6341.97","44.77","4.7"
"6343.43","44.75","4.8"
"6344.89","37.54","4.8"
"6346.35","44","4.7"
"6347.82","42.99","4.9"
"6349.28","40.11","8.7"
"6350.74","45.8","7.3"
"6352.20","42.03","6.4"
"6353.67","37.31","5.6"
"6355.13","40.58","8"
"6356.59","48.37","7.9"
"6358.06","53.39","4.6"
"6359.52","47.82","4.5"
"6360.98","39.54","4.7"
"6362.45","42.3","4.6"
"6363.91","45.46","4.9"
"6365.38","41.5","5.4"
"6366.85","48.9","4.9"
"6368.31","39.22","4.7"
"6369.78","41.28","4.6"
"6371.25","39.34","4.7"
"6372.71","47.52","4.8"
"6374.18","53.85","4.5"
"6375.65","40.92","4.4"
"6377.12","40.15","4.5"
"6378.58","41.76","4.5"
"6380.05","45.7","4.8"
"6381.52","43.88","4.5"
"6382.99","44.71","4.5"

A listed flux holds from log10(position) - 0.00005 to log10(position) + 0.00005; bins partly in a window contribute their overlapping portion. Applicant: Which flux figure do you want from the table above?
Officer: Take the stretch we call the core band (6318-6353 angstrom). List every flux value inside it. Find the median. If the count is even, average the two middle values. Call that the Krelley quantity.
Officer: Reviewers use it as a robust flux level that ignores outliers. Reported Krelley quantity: 42.9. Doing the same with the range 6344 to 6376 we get 42.2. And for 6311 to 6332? 43.7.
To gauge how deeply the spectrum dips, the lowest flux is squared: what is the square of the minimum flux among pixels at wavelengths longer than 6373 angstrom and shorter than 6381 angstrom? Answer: 1612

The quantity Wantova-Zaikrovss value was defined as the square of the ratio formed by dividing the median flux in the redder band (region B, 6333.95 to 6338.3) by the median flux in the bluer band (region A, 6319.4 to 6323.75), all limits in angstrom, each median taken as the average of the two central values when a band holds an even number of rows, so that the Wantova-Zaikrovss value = 0.79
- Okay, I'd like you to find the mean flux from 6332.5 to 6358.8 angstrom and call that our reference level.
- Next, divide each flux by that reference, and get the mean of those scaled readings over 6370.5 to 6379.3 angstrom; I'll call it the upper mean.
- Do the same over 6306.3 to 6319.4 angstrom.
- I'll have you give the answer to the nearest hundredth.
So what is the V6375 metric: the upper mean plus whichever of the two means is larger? 2.09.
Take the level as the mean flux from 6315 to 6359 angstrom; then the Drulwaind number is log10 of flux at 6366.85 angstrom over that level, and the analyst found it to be 0.05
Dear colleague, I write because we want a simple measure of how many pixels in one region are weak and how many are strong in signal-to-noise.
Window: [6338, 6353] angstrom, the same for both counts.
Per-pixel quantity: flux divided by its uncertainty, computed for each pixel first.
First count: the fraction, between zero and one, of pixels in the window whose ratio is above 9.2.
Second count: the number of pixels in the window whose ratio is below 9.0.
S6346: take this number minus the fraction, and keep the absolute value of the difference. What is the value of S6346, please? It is 5.7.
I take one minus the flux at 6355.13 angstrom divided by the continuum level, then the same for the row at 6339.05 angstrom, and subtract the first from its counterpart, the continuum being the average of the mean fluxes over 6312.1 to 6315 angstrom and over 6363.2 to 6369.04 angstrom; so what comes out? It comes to -0.17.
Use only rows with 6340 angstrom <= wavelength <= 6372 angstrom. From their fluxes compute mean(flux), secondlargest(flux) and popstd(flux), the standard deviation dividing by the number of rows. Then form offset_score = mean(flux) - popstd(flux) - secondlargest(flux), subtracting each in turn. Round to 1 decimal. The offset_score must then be -9.6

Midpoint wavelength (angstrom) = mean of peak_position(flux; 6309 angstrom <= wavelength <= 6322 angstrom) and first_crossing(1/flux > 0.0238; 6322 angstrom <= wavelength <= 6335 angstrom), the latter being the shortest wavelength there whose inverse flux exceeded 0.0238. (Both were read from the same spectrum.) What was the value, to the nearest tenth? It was 6320.1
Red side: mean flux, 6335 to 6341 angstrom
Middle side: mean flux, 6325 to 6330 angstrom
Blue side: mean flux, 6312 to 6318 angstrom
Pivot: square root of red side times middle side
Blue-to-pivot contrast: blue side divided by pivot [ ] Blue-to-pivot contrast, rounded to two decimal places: 1.06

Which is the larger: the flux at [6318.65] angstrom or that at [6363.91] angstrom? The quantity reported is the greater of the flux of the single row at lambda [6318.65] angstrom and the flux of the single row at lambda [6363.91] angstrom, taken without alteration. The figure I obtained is 45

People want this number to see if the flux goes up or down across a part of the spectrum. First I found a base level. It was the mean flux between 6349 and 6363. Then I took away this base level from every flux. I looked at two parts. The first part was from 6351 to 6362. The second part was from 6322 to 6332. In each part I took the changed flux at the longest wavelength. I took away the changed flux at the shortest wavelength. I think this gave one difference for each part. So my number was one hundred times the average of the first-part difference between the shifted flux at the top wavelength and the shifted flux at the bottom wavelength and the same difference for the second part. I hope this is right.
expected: -249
